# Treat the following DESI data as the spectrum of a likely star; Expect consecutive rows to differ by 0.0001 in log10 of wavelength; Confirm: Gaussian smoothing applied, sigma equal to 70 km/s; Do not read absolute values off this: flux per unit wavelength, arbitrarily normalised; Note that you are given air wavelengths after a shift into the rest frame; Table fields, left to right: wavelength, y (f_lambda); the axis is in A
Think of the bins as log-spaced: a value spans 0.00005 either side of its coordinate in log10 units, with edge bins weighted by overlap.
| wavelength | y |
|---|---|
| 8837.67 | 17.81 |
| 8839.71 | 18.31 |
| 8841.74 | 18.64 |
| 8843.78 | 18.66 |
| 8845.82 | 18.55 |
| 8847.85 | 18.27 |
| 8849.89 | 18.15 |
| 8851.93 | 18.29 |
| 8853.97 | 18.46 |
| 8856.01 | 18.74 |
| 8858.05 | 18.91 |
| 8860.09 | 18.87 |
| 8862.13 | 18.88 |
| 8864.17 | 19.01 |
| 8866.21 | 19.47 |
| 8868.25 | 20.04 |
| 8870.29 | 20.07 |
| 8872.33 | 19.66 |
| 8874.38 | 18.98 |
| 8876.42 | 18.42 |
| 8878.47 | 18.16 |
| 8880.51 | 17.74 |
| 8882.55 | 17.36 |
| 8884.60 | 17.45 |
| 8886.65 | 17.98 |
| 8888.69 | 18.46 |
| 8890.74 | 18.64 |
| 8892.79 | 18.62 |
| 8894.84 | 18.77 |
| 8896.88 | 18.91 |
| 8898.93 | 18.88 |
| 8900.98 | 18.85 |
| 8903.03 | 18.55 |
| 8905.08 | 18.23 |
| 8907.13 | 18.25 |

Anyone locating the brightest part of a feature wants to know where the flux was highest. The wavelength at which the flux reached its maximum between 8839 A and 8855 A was 8843.78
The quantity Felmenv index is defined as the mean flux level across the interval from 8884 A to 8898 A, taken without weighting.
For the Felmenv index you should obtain 18.4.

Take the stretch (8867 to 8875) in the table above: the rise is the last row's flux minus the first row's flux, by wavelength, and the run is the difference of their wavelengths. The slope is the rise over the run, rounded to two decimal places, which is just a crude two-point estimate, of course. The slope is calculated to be -0.17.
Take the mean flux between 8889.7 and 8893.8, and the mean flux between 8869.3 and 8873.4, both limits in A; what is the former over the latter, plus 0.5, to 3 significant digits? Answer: 1.44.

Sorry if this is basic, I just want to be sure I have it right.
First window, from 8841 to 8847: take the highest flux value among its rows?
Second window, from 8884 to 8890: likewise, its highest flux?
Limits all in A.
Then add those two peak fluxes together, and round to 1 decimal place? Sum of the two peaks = 37.1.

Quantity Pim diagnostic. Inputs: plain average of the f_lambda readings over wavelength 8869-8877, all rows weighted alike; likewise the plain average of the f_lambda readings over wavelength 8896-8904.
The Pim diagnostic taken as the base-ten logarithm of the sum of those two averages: 1.58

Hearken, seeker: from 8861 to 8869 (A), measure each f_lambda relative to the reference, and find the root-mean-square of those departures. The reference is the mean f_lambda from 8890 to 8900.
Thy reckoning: 0.7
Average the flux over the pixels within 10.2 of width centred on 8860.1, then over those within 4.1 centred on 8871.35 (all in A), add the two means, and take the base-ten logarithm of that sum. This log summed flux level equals 1.59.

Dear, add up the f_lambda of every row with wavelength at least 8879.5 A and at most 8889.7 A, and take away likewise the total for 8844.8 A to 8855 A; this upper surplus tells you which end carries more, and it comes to -2.7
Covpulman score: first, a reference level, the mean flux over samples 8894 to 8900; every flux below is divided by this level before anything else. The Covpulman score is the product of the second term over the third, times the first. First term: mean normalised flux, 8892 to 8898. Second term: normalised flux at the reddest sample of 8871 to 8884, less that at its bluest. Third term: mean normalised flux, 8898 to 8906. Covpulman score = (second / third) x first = -0.123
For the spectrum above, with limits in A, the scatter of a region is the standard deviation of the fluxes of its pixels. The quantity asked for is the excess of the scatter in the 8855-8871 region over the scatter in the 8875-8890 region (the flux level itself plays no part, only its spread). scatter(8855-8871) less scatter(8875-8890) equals 0.10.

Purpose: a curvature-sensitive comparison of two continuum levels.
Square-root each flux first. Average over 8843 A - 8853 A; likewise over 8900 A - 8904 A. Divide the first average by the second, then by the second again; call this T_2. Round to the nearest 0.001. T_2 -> 0.229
